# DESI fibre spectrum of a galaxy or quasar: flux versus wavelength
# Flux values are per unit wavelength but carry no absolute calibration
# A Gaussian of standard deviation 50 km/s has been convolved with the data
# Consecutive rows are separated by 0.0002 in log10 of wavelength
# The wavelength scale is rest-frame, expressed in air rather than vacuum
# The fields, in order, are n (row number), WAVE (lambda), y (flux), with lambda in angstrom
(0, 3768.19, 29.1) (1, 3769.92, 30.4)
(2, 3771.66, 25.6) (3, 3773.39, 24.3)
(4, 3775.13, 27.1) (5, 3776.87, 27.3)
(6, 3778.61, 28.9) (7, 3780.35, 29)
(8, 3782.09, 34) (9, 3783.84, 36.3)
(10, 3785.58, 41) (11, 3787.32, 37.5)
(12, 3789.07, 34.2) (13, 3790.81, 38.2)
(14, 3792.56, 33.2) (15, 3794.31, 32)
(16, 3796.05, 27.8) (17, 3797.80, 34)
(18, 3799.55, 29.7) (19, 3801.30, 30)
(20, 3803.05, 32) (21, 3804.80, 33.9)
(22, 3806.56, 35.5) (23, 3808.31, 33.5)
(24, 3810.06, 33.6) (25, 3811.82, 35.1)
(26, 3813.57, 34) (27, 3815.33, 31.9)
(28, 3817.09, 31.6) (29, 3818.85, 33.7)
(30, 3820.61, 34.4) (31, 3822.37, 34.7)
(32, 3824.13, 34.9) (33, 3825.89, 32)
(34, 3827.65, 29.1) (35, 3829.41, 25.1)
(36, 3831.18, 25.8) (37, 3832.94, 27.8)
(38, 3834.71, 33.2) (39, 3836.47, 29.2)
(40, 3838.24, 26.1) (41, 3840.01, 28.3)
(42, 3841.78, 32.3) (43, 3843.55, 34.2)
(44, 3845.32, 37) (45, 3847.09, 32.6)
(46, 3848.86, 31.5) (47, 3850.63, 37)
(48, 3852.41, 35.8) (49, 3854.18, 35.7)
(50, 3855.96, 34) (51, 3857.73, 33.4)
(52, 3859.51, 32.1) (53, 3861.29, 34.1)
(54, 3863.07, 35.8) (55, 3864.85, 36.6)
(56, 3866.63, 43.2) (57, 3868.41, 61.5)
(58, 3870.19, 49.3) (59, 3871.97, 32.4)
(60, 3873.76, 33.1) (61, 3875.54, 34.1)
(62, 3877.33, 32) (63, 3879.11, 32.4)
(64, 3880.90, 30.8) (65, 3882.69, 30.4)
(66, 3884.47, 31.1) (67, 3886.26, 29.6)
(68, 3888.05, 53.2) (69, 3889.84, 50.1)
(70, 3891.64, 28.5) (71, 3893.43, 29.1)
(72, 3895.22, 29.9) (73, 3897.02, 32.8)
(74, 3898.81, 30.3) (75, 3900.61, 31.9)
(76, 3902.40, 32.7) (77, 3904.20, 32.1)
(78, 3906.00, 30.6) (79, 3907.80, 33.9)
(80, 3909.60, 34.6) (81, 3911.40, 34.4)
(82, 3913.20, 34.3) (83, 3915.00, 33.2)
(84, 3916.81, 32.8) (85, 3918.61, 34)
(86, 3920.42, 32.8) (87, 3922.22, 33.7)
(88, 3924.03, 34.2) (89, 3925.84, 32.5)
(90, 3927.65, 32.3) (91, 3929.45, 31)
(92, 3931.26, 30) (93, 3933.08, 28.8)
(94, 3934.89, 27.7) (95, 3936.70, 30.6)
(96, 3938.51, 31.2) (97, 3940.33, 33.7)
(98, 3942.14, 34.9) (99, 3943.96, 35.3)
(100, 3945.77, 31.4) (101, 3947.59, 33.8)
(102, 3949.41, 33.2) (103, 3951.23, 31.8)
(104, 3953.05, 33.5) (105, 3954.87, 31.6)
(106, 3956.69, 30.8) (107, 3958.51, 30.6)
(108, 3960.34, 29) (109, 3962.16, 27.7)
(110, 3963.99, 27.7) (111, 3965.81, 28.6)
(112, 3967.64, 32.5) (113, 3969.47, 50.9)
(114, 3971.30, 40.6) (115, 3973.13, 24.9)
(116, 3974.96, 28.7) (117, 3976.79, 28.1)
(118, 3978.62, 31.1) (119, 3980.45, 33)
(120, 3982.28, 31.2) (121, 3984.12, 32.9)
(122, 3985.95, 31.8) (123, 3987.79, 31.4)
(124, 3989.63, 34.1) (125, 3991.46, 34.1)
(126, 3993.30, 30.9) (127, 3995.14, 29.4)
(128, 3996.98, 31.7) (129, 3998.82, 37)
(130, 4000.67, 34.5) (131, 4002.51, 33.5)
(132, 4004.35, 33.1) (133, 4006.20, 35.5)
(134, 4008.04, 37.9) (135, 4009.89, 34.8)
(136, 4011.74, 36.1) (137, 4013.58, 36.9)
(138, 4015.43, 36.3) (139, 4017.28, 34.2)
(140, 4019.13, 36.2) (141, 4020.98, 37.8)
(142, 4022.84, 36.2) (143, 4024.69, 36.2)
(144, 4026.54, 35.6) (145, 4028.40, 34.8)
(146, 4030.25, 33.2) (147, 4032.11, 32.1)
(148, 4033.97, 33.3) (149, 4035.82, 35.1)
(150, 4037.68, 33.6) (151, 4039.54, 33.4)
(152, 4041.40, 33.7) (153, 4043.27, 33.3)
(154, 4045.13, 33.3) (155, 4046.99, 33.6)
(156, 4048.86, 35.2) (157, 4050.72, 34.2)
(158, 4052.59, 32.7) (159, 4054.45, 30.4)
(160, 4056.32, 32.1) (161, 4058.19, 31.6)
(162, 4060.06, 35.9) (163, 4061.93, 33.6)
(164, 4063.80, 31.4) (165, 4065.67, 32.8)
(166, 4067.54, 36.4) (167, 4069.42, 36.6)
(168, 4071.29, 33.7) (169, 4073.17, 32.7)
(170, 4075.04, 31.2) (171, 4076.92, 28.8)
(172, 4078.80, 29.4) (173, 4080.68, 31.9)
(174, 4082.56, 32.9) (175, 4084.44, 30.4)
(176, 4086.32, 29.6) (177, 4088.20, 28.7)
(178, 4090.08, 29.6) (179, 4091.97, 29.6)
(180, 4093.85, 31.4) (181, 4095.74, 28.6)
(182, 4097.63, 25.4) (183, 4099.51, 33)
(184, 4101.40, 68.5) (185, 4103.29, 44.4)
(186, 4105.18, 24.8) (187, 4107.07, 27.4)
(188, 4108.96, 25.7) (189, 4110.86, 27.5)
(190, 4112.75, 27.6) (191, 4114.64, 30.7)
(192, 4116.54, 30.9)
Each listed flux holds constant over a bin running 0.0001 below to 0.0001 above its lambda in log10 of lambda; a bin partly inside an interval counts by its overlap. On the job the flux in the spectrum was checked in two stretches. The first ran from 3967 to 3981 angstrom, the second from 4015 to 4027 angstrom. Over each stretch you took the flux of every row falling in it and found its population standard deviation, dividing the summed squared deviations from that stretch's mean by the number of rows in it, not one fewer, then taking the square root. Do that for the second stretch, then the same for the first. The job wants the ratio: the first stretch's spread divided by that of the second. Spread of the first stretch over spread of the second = 7.9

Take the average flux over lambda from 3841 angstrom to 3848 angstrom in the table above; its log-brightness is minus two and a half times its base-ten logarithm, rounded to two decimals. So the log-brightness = -3.83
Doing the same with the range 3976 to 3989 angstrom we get -3.74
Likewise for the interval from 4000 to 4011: -3.86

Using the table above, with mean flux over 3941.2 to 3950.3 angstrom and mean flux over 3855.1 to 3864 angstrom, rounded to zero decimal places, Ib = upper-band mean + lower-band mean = 68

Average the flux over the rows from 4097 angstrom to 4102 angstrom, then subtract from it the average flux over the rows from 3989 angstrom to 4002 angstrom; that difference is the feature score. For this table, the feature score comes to 9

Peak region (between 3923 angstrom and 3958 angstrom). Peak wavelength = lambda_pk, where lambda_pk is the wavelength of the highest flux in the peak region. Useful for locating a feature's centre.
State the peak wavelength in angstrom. 3943.96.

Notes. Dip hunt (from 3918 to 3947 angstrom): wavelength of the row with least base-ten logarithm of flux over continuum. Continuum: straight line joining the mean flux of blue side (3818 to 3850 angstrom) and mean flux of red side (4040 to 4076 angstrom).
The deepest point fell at 3934.89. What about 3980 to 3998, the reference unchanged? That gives 3995.14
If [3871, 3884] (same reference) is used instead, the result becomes 3882.69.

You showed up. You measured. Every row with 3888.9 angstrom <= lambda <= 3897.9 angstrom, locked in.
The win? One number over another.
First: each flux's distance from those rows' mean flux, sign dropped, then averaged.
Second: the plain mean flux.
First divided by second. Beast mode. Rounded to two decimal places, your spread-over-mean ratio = 0.19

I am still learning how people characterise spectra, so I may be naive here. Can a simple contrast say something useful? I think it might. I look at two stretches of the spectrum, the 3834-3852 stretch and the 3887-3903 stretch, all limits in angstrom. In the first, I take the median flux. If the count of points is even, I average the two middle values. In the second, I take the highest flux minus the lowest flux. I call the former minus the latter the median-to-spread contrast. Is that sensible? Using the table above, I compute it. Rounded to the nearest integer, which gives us 8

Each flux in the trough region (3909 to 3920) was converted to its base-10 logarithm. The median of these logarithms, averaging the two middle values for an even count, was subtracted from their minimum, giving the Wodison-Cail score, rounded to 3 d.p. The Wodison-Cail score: -0.018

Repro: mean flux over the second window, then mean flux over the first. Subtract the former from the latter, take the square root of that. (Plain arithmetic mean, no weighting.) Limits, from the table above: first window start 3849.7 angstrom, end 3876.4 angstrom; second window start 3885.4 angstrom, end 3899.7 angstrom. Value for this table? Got 1.6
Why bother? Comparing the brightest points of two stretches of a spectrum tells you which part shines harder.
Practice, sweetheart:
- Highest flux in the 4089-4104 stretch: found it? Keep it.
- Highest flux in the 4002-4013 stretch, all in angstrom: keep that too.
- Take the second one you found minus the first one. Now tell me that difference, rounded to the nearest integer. -31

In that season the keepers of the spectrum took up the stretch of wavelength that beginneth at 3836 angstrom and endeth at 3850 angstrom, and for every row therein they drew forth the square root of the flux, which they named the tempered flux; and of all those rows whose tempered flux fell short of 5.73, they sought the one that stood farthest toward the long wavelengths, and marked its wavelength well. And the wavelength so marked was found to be 3848.86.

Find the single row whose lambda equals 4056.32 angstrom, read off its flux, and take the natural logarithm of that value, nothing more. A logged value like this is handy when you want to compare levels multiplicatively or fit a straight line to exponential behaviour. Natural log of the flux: 3.47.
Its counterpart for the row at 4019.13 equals 3.59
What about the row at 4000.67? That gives 3.54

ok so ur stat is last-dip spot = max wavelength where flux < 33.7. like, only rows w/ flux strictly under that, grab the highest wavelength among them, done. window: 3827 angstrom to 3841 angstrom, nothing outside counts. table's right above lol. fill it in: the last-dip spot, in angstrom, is 3840.01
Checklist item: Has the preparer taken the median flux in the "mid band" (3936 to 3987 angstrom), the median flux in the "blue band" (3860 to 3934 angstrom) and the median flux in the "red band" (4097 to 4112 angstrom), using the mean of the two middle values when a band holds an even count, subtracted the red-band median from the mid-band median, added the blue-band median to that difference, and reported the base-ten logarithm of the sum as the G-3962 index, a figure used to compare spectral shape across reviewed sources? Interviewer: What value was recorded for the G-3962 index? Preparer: 1.57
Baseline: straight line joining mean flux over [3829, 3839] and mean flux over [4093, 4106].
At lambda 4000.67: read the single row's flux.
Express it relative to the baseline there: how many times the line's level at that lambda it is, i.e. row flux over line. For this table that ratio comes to 1.03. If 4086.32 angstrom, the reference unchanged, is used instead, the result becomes 0.82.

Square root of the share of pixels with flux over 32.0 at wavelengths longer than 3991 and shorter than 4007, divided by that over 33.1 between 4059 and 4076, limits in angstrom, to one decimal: 1.1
